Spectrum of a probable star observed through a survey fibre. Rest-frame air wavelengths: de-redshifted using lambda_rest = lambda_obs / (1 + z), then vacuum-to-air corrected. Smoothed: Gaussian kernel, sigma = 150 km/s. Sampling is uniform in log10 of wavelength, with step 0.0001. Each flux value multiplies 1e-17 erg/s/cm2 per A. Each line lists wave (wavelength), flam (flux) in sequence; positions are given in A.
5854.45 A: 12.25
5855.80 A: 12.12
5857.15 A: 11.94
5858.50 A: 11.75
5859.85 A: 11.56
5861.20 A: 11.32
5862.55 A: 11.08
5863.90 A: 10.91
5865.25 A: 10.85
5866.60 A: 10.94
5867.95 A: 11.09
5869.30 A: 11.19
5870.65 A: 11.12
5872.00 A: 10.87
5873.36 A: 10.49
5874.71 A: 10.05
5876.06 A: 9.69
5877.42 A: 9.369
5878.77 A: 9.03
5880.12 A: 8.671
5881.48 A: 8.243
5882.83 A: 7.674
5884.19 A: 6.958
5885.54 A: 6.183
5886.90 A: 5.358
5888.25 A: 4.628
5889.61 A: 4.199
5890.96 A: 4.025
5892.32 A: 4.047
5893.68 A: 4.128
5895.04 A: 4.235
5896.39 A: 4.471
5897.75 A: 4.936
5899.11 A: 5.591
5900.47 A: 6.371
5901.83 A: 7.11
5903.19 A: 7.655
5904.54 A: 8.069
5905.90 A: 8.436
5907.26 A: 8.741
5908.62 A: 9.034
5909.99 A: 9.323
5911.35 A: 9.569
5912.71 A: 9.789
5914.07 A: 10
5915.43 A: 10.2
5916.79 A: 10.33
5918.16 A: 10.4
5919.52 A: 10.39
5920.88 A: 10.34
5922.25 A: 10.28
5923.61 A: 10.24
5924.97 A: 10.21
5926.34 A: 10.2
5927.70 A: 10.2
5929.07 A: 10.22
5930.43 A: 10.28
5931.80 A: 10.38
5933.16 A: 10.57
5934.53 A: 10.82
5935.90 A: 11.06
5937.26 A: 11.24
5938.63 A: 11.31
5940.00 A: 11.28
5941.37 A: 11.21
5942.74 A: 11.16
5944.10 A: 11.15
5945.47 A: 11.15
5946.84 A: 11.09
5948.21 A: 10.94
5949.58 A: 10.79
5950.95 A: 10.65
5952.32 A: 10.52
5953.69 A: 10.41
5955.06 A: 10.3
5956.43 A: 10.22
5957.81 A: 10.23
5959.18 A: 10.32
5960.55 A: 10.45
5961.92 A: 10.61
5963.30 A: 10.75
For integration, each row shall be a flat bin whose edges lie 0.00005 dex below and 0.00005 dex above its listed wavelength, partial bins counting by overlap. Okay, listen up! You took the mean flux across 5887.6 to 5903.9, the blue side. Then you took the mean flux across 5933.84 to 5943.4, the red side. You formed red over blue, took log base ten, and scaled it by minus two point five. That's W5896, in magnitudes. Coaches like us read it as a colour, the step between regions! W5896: -0.8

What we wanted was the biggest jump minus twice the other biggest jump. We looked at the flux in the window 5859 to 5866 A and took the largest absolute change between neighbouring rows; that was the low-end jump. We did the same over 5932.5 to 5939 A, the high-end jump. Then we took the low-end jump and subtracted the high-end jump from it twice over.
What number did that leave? -0.26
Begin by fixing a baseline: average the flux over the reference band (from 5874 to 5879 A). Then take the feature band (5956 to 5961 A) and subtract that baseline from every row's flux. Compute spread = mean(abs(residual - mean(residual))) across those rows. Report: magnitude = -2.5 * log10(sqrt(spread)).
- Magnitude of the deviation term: 1.37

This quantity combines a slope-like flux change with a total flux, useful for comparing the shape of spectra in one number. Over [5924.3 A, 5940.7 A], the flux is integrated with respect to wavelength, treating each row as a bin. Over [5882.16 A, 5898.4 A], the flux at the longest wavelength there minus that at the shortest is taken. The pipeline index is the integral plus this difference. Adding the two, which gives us 172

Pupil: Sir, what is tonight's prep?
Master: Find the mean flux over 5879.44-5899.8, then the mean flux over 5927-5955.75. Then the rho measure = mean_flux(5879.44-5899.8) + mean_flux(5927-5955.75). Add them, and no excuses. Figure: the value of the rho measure 16.4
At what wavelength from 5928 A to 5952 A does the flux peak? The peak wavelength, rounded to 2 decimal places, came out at 5938.63 A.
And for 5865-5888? 5869.30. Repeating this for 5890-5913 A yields 5912.71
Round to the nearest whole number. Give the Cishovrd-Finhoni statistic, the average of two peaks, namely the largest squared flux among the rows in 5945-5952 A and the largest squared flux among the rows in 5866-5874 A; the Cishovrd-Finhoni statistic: 125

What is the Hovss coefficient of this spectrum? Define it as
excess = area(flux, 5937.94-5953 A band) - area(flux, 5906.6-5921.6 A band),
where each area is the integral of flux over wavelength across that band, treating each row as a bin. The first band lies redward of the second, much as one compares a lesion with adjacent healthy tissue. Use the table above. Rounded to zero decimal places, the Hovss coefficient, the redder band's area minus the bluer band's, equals 19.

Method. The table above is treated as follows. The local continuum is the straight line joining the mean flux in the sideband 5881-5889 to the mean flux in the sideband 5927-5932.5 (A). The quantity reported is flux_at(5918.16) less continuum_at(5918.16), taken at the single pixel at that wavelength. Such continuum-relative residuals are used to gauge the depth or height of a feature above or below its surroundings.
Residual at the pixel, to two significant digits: 1.1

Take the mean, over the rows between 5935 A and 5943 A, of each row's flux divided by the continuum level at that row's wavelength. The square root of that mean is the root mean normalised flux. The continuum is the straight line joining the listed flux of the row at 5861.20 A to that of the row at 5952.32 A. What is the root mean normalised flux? 1.03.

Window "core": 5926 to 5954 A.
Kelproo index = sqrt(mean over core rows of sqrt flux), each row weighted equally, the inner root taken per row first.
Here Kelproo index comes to 1.81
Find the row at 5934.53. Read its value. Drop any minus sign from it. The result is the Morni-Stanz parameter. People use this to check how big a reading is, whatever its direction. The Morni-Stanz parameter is 10.8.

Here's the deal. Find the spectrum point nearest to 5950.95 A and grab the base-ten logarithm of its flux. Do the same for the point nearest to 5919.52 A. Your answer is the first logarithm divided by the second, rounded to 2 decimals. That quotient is 1.01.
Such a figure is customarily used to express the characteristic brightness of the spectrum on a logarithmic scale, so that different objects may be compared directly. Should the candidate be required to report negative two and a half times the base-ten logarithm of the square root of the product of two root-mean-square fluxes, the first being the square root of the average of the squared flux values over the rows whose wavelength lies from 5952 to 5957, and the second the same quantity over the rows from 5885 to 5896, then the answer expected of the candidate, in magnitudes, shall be -2.10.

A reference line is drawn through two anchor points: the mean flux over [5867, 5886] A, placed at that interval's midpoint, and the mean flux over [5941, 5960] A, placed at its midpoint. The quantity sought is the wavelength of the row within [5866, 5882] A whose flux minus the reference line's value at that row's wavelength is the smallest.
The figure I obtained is 5881.48 A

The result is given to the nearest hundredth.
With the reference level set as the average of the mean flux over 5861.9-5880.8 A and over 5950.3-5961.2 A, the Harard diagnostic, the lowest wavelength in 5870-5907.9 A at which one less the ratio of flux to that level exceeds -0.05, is 5872.00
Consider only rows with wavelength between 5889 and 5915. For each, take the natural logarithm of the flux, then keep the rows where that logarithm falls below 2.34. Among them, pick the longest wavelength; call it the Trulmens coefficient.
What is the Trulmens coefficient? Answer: 5914.07 A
